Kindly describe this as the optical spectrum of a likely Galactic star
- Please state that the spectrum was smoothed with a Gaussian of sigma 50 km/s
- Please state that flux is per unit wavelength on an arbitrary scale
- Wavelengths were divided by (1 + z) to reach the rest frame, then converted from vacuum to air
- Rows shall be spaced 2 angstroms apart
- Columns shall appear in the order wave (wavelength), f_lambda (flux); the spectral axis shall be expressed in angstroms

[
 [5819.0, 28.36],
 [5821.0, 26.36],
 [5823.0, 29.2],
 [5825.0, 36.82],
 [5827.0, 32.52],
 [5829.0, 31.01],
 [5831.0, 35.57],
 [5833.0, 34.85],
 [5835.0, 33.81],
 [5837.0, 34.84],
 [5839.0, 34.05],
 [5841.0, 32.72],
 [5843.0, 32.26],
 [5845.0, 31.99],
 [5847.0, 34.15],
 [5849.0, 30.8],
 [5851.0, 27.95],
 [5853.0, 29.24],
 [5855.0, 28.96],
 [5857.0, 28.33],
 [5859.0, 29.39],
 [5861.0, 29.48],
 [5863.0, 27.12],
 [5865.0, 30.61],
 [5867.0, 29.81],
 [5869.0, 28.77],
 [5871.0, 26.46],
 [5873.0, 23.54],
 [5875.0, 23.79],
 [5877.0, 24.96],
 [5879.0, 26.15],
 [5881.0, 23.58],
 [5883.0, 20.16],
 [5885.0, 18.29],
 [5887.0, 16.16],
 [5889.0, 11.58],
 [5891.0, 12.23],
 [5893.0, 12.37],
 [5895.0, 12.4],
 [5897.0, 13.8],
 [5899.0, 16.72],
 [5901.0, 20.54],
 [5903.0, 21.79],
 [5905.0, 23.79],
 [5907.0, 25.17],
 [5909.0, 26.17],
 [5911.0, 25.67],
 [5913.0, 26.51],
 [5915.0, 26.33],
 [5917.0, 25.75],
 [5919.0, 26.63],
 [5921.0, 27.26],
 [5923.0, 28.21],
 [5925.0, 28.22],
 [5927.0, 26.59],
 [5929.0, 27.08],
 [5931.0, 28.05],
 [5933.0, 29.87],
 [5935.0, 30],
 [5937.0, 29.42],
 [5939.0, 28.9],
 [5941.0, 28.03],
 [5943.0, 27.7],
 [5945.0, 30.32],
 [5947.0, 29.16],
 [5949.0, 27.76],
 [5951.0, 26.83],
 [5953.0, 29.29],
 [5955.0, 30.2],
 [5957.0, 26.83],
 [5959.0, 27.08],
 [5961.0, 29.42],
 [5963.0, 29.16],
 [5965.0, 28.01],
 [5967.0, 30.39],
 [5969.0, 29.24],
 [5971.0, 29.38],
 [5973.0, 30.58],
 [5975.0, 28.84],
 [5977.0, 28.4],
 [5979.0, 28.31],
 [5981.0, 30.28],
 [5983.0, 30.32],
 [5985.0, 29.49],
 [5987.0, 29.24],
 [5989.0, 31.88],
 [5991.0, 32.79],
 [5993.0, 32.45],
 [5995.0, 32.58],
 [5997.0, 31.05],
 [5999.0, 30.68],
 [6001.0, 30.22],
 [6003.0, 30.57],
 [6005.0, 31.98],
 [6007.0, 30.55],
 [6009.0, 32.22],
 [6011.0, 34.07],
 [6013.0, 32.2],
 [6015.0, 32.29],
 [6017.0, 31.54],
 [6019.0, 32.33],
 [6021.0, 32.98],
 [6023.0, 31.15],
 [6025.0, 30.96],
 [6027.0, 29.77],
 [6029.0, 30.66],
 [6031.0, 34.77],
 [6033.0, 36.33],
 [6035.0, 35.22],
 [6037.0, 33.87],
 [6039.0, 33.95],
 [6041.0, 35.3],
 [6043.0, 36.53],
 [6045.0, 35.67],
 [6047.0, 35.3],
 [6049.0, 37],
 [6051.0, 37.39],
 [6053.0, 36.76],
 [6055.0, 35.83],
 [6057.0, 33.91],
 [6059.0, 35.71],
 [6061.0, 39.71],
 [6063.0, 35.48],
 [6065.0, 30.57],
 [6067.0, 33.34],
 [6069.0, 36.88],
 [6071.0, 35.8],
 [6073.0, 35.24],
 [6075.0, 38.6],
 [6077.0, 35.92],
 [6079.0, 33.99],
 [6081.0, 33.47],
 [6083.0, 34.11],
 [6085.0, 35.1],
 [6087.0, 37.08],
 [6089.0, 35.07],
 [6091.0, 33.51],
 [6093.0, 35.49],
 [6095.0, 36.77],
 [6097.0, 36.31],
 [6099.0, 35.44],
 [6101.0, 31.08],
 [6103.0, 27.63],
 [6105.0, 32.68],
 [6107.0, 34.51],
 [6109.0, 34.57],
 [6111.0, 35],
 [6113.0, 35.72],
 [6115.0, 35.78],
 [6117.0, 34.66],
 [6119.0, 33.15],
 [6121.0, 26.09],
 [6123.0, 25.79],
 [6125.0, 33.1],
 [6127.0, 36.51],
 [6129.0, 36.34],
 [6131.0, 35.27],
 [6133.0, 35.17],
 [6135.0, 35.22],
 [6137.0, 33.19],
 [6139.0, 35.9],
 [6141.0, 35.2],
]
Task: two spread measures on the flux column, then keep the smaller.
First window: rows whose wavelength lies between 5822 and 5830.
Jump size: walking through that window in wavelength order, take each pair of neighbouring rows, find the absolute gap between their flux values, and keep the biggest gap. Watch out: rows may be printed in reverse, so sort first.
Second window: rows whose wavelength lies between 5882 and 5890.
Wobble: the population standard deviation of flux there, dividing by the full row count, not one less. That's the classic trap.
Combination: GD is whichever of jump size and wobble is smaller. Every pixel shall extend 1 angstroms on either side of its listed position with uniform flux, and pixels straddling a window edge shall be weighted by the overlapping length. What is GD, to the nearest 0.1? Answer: 3.2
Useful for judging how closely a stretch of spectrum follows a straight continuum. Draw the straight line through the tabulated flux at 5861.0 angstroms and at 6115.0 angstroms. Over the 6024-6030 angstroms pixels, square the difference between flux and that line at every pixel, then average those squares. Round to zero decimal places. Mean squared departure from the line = 10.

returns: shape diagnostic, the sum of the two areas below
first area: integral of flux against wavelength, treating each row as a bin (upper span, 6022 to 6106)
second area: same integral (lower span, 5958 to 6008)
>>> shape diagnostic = 4416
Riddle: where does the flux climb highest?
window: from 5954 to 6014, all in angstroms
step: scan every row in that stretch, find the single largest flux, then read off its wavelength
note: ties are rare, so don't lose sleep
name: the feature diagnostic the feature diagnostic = 6011.0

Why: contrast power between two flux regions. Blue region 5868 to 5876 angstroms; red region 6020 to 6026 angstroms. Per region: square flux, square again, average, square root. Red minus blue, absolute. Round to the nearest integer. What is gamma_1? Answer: 336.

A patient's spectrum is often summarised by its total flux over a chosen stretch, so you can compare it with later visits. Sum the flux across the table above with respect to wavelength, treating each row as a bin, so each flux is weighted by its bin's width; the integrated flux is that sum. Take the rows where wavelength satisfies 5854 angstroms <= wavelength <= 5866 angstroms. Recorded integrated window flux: 348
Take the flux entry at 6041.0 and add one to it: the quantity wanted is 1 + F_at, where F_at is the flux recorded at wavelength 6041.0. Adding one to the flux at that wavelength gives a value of 36.3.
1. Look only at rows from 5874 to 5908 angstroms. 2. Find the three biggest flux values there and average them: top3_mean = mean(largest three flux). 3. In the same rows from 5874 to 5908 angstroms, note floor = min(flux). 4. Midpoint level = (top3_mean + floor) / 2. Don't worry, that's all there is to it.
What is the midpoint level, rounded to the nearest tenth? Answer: 18.5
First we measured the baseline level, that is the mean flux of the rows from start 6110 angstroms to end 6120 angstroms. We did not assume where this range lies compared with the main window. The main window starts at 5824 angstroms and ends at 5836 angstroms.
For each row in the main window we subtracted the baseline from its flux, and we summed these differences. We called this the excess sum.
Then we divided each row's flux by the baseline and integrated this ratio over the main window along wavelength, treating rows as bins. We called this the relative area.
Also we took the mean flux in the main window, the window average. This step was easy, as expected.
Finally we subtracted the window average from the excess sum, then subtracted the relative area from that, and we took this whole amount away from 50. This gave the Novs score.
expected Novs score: 100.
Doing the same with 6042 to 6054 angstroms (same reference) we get 90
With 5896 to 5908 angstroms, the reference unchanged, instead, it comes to 165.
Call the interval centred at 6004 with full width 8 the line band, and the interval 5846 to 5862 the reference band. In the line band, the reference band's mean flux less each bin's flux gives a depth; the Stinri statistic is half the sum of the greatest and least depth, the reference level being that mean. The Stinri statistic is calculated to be -1.3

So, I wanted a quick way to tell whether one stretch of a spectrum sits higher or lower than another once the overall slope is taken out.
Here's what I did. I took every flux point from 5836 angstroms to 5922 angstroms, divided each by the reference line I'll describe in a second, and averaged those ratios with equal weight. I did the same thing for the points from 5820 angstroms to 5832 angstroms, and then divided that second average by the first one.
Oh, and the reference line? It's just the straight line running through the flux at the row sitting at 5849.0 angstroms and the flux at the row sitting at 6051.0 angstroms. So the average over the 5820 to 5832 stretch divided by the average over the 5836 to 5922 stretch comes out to 1.34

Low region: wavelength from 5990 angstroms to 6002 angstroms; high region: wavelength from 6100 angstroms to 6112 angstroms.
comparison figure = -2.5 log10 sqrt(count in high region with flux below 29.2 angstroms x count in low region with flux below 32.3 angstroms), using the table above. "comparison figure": -0.6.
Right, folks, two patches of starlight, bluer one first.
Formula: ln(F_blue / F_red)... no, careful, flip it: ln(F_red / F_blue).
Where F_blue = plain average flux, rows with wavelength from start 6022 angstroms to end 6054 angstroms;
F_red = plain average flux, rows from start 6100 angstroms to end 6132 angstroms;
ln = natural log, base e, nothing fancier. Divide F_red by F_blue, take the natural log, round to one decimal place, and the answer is 0.0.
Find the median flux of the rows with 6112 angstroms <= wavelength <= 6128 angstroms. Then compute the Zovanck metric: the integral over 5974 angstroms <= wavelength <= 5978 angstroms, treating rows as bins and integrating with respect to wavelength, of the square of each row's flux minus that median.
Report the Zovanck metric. 112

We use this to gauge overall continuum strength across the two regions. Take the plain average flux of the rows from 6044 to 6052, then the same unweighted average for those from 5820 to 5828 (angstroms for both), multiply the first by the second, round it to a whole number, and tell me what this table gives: 1135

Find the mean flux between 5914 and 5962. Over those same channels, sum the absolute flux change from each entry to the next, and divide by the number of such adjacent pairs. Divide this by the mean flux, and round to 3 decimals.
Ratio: 0.040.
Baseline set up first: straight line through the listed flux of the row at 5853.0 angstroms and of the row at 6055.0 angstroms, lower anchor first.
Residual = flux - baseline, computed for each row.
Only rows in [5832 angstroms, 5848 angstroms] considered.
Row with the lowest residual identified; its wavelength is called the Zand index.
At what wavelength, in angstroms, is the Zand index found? 5845.0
